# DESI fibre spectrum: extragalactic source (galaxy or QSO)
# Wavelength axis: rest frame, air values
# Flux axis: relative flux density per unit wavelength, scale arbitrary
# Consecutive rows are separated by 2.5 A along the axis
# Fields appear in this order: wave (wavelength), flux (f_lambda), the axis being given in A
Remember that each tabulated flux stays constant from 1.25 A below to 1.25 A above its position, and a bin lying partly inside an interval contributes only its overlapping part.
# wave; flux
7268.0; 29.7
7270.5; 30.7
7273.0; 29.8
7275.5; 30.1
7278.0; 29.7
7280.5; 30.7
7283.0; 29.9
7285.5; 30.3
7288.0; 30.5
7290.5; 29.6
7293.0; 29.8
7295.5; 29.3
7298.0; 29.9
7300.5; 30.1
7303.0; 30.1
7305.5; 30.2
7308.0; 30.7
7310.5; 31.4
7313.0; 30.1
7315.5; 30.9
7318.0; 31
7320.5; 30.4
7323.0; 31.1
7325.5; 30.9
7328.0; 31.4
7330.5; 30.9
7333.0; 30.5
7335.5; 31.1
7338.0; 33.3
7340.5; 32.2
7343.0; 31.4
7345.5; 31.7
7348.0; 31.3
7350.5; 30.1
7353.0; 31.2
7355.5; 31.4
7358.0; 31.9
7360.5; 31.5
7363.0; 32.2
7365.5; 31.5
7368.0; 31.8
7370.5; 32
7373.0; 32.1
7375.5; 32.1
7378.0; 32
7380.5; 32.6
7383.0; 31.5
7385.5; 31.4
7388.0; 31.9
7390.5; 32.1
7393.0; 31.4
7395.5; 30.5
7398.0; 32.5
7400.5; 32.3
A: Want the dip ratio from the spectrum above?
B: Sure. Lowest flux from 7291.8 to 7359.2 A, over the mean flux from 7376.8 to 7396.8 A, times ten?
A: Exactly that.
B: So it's 9.25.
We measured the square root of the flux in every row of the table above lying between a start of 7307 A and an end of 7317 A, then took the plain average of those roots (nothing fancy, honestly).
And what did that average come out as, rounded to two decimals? 5.55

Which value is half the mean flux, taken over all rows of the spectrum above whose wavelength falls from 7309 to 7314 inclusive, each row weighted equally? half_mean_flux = 15.4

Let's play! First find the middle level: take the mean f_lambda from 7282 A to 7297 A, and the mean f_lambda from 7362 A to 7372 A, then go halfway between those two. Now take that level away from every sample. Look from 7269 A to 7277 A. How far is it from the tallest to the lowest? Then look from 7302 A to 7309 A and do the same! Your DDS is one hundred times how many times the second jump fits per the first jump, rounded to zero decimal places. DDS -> 67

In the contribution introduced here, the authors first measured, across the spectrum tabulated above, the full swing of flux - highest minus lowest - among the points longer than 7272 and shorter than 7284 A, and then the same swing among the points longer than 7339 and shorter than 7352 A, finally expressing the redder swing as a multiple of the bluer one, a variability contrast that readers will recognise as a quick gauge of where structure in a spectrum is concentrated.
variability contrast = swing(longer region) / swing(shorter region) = 2.1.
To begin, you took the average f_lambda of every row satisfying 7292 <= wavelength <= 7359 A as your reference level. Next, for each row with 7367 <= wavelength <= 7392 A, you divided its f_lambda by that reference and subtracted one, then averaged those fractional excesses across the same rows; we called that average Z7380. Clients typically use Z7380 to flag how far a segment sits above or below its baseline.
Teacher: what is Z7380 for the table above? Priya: 0.034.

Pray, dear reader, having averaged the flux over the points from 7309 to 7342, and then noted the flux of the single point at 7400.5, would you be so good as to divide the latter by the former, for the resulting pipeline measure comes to 1.04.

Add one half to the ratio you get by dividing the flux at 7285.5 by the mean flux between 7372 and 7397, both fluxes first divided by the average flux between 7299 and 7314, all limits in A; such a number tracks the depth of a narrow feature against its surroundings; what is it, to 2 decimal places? 1.45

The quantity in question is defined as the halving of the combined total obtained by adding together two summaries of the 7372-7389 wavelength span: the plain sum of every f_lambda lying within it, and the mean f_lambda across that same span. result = 128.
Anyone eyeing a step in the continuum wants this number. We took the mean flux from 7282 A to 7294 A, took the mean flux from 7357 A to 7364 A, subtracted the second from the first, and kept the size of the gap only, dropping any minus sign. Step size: 1.8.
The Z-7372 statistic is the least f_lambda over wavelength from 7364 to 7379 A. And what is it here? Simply 31.5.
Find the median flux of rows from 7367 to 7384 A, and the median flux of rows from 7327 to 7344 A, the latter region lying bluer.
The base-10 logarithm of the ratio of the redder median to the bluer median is 0.008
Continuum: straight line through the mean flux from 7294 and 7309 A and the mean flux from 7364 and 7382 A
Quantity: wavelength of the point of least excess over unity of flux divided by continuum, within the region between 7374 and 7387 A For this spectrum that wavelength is 7385.5 A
